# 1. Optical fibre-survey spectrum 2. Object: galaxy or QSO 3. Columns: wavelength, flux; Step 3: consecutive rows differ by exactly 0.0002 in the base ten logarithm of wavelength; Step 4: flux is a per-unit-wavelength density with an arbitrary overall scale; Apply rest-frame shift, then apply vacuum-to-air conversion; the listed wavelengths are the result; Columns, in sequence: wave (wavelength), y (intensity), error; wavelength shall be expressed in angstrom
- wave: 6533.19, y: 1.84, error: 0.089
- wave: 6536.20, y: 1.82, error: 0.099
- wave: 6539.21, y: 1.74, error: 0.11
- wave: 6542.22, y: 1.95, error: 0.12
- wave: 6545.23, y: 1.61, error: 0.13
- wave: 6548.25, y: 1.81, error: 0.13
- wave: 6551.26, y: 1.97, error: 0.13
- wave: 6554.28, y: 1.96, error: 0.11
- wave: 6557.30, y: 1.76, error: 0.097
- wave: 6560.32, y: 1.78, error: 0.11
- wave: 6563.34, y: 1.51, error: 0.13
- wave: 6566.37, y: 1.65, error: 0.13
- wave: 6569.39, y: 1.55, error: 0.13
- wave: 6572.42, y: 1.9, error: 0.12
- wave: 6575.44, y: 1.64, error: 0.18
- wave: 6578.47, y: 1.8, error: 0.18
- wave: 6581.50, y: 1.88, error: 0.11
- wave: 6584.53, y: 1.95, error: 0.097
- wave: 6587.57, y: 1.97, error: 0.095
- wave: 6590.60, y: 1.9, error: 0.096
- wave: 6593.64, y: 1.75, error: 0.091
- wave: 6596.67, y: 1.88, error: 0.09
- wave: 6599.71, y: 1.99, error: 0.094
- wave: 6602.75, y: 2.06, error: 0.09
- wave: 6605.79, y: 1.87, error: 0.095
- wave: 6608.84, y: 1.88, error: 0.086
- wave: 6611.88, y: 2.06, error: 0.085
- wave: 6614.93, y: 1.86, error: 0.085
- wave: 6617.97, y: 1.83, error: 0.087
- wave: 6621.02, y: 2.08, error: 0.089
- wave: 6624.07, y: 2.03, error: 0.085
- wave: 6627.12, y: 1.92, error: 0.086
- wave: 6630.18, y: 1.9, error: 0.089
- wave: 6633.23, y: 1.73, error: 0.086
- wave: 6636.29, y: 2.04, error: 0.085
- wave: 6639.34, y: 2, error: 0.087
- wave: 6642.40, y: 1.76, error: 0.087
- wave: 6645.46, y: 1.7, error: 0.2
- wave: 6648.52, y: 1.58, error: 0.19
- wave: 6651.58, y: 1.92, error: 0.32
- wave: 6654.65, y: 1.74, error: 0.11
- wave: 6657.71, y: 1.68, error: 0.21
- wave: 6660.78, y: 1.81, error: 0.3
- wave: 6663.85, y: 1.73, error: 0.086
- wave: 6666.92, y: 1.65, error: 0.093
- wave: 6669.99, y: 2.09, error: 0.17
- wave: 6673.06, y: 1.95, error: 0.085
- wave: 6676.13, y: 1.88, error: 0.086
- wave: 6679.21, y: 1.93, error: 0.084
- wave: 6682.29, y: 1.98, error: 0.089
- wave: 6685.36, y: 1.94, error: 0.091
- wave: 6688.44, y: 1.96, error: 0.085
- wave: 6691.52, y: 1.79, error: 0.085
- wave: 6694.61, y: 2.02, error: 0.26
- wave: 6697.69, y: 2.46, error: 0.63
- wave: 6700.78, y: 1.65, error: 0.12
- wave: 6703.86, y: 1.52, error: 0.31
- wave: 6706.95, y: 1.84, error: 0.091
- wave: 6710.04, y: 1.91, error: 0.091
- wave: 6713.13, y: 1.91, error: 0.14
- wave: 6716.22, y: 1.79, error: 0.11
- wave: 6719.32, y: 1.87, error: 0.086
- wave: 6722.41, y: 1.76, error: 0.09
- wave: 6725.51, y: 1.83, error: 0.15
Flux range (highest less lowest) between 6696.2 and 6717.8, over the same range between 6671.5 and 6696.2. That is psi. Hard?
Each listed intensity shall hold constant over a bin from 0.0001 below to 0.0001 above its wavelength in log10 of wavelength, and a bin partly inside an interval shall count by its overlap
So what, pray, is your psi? 4.1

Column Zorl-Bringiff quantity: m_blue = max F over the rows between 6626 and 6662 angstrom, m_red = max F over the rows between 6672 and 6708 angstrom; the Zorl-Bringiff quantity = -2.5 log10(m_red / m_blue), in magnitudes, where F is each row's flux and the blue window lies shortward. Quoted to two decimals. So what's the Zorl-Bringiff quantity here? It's -0.20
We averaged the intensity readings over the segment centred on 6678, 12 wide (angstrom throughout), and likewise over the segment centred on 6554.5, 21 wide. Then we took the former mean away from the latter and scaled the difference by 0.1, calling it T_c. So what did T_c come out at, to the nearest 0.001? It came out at -0.016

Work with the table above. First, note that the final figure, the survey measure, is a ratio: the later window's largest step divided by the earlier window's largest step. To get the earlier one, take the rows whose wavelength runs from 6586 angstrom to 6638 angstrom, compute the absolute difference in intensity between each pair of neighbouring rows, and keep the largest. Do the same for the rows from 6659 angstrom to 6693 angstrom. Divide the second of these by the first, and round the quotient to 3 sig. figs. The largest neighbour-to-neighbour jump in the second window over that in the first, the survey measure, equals 1.42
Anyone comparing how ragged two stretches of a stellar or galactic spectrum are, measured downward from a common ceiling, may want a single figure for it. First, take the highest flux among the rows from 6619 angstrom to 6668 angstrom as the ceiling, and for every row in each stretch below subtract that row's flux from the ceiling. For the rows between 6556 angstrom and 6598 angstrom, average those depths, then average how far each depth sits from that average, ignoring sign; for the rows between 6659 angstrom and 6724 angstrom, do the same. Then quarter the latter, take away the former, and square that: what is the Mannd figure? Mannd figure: 0.0071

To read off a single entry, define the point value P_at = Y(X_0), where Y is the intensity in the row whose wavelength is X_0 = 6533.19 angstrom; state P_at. 1.84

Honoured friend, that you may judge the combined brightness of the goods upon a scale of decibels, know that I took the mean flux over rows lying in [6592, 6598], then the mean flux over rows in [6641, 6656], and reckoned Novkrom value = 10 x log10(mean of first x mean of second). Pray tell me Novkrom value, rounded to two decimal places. 4.99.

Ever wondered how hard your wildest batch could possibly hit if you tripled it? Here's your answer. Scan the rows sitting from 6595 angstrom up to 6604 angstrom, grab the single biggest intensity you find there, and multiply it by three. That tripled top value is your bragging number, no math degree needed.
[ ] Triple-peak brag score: 6.18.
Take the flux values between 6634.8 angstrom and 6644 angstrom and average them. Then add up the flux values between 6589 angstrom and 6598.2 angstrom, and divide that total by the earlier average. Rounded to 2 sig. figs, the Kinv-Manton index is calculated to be 2.9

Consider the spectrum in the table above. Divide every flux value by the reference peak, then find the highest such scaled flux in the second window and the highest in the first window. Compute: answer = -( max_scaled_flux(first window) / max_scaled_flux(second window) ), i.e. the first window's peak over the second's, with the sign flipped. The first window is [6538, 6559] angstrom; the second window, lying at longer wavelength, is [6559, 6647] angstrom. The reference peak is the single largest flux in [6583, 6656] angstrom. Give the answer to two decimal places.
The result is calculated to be -0.95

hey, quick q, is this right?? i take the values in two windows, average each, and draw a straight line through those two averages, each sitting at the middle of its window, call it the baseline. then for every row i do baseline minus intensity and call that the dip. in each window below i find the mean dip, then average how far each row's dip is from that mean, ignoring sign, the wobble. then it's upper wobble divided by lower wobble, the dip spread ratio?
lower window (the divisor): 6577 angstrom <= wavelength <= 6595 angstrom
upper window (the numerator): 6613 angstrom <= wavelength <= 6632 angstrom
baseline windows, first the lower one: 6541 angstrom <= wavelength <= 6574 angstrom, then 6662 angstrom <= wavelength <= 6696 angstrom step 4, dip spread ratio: 1.2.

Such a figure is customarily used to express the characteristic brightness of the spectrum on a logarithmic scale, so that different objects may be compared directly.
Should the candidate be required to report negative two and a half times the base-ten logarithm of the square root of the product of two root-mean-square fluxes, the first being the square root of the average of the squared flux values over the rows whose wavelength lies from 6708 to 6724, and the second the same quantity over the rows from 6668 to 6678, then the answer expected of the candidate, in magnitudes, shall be -0.70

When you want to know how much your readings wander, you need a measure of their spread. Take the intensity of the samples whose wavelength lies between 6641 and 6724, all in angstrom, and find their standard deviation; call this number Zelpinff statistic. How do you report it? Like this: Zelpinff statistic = 0.18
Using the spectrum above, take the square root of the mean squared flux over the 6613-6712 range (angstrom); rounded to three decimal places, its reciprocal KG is 0.532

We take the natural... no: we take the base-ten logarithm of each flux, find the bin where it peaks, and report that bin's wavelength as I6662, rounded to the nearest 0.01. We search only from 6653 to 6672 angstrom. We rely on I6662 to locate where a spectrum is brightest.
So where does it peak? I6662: 6669.99 angstrom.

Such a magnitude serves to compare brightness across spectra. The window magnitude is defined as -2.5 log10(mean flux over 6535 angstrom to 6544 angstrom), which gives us -0.66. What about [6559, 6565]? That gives -0.54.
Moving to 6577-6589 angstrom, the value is -0.70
